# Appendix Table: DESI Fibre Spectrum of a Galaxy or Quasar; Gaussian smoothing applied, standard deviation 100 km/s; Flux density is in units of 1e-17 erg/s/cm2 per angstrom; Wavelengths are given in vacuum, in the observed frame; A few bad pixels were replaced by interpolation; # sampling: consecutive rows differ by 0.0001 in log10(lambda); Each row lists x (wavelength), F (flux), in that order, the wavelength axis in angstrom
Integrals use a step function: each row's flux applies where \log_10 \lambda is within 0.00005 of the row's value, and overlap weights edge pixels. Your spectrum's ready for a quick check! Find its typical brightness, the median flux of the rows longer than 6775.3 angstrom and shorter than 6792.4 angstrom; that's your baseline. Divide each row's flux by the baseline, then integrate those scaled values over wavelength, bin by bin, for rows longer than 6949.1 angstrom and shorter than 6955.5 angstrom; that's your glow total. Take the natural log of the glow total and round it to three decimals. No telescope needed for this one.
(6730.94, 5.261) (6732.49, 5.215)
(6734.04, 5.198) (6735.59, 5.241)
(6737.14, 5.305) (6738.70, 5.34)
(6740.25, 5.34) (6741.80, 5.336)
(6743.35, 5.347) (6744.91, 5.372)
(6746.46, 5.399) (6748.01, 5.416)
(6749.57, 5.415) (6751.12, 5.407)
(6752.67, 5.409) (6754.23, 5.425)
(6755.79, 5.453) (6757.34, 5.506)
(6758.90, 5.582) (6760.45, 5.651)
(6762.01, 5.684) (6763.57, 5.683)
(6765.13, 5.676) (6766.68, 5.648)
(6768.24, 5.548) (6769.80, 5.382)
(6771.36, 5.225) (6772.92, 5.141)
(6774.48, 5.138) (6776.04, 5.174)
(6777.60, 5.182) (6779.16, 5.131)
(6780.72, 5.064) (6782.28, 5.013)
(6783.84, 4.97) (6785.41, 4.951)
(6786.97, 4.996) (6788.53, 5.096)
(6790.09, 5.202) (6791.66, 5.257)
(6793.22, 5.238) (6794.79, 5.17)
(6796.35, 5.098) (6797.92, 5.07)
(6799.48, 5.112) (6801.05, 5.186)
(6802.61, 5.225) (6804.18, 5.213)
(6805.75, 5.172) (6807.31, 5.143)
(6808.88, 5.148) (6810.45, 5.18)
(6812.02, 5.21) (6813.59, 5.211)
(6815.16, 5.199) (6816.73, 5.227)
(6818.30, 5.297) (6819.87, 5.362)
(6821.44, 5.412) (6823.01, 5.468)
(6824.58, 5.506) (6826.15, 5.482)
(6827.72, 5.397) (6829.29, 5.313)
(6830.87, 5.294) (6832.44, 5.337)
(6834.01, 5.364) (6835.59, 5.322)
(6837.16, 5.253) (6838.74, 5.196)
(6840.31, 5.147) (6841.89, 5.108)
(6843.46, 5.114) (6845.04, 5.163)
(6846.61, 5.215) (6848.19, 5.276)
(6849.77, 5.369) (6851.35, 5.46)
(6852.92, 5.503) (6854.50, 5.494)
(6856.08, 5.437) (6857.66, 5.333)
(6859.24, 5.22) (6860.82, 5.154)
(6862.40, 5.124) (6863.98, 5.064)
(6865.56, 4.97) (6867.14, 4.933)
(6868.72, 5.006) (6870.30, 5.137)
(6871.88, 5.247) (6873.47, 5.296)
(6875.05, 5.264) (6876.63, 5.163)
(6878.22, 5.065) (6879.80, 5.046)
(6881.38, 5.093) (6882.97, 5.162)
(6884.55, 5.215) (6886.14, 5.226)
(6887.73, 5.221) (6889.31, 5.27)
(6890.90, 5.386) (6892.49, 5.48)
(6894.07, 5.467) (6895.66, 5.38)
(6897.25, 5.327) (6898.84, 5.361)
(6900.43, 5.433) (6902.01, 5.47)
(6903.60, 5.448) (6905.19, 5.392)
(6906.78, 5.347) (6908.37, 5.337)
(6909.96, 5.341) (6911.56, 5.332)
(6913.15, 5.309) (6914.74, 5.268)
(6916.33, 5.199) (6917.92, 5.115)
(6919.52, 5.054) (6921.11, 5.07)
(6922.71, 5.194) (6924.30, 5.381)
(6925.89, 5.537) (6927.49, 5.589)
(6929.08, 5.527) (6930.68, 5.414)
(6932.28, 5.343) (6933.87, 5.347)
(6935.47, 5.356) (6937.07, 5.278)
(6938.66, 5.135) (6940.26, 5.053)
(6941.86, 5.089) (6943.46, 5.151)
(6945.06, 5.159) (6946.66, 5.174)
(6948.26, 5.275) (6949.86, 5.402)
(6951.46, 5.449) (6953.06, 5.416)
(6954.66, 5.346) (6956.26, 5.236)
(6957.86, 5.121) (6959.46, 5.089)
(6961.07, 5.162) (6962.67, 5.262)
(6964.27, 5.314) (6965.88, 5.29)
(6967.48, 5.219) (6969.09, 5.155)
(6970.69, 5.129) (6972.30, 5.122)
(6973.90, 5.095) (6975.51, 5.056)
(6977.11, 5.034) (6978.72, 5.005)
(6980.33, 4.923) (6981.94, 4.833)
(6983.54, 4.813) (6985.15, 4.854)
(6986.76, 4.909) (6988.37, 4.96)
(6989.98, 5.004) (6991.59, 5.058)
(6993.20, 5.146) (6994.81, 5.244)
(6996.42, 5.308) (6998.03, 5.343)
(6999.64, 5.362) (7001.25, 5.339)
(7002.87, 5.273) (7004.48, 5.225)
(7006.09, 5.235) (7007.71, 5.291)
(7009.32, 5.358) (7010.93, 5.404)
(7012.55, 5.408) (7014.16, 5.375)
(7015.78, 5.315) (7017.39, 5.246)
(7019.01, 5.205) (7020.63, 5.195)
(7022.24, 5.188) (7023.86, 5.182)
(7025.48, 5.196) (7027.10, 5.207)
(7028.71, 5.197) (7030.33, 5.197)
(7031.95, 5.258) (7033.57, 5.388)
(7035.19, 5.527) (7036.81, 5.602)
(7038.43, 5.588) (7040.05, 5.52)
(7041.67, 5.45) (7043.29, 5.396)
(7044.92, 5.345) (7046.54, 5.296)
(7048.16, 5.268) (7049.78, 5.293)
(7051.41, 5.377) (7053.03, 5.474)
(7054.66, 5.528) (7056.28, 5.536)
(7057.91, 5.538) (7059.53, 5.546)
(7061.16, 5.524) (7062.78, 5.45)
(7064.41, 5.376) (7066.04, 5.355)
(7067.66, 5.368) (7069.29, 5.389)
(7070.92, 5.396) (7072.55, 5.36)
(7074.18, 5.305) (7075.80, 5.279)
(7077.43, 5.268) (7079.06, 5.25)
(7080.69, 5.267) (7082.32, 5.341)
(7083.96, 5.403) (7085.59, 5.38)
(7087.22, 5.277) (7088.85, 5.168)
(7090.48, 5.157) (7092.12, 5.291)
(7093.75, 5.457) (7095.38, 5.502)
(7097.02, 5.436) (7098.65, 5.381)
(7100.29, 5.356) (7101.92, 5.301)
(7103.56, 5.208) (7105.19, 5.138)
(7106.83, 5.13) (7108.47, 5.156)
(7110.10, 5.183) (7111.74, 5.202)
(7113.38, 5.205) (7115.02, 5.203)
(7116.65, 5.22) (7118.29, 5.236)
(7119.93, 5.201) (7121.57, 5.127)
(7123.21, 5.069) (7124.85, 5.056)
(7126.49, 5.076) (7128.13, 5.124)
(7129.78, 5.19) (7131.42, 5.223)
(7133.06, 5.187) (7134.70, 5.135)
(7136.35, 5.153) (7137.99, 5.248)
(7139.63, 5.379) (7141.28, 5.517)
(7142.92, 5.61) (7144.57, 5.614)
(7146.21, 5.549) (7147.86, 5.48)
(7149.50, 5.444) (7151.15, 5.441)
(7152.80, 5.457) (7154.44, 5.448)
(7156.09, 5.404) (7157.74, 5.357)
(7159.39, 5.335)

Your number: 1.915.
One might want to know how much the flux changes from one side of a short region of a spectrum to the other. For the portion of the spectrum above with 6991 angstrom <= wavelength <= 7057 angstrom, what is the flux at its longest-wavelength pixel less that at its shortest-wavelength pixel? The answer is 0.48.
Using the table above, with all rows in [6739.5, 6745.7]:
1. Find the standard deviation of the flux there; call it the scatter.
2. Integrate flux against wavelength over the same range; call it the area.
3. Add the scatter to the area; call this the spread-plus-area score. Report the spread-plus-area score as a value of 33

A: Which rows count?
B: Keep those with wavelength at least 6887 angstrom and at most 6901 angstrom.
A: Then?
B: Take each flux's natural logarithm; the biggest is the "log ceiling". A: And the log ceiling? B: 1.70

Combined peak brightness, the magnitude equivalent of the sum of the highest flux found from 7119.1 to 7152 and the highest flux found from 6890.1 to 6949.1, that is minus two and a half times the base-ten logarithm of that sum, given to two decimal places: -2.62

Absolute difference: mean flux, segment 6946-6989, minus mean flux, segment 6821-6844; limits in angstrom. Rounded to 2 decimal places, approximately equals 0.18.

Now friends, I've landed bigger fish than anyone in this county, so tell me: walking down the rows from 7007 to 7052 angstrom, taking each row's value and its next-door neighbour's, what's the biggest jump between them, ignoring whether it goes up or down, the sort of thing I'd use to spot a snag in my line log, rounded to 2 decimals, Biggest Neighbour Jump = 0.14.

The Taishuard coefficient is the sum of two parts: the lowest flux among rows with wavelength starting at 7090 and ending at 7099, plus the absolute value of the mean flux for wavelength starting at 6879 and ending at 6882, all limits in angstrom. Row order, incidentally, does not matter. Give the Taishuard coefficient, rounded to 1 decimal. 10.2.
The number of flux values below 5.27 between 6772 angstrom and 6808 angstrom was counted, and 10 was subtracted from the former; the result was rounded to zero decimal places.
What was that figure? 13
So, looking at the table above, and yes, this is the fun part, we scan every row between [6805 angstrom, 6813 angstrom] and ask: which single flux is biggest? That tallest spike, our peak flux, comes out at 5.21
